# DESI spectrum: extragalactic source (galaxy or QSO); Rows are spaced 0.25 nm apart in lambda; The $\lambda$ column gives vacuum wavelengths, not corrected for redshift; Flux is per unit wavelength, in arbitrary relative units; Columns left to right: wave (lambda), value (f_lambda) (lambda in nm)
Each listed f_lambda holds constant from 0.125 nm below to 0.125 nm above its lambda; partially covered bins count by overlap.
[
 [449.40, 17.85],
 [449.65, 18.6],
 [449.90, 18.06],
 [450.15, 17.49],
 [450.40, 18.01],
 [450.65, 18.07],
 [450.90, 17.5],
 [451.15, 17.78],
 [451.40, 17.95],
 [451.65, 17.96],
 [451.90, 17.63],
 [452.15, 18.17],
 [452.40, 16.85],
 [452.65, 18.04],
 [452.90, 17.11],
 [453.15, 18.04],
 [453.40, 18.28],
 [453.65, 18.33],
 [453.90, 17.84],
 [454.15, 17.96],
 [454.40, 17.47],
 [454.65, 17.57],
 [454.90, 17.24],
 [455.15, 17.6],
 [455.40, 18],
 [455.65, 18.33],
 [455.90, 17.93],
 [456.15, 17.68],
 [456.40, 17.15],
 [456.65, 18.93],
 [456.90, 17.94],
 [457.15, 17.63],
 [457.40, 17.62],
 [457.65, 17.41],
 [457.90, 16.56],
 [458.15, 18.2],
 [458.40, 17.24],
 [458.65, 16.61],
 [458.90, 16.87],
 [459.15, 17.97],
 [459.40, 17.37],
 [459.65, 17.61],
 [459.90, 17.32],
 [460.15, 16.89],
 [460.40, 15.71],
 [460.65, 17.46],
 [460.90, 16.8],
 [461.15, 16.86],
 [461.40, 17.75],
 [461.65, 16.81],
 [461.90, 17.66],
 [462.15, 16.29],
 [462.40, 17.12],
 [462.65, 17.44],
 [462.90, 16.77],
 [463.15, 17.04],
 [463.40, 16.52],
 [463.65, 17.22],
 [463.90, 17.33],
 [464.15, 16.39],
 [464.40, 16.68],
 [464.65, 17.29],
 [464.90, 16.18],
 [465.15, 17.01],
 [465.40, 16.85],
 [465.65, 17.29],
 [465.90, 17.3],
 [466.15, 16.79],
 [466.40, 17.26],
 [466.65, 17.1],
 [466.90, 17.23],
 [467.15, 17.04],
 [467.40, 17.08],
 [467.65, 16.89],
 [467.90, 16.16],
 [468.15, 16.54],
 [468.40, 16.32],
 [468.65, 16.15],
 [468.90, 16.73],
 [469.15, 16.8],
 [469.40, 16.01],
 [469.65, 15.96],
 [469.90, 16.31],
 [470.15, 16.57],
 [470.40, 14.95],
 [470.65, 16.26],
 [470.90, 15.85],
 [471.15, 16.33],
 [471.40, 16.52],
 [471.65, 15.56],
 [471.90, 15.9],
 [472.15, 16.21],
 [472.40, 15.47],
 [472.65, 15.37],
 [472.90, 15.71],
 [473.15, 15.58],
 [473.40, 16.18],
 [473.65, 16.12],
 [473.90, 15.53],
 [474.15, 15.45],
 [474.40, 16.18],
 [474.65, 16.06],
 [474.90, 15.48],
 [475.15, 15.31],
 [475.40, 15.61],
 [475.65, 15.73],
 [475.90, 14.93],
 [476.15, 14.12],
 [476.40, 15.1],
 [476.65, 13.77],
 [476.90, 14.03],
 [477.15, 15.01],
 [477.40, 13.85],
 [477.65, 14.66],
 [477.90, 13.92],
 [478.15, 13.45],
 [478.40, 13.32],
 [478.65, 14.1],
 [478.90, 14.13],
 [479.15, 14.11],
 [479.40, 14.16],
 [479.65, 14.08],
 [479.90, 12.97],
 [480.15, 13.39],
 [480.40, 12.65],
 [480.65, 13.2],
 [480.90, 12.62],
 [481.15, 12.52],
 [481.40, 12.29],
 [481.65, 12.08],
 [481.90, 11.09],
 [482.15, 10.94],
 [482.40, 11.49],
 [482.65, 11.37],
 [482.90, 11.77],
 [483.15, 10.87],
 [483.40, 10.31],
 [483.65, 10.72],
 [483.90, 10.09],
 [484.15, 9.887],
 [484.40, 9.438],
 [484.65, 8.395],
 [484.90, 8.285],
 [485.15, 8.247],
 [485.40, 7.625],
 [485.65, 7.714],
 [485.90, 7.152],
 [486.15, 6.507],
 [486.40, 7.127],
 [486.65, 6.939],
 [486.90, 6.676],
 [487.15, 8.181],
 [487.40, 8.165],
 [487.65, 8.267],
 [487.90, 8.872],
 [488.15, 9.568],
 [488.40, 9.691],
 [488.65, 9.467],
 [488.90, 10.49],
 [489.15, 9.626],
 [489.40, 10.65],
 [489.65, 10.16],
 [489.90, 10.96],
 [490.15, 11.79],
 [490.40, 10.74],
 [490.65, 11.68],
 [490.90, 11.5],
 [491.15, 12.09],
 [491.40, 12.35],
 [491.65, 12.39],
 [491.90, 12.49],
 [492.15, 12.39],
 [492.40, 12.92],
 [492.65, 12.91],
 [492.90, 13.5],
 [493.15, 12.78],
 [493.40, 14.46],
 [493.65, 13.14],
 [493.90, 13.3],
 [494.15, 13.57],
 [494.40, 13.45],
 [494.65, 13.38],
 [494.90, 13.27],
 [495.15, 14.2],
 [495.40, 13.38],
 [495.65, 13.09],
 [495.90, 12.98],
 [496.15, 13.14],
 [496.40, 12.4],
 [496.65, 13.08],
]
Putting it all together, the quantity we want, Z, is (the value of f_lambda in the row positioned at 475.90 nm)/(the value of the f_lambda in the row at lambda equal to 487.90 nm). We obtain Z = 1.7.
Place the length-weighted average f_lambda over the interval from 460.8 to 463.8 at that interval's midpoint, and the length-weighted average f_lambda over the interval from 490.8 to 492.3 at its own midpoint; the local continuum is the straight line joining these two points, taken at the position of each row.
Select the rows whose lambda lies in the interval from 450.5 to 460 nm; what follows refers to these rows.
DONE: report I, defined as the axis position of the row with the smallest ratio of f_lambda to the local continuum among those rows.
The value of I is 452.40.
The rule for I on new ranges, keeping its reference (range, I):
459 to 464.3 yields 460.40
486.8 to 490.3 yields 486.90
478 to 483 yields 482.15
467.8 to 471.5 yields 470.40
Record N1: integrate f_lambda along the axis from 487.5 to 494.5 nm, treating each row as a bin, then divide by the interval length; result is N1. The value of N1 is 11.6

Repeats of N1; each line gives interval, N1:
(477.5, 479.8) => 14.0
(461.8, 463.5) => 17.0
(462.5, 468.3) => 16.9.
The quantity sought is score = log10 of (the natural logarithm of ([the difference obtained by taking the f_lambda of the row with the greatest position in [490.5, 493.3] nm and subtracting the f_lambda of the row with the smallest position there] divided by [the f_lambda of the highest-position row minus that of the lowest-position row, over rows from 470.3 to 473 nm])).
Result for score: -0.43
